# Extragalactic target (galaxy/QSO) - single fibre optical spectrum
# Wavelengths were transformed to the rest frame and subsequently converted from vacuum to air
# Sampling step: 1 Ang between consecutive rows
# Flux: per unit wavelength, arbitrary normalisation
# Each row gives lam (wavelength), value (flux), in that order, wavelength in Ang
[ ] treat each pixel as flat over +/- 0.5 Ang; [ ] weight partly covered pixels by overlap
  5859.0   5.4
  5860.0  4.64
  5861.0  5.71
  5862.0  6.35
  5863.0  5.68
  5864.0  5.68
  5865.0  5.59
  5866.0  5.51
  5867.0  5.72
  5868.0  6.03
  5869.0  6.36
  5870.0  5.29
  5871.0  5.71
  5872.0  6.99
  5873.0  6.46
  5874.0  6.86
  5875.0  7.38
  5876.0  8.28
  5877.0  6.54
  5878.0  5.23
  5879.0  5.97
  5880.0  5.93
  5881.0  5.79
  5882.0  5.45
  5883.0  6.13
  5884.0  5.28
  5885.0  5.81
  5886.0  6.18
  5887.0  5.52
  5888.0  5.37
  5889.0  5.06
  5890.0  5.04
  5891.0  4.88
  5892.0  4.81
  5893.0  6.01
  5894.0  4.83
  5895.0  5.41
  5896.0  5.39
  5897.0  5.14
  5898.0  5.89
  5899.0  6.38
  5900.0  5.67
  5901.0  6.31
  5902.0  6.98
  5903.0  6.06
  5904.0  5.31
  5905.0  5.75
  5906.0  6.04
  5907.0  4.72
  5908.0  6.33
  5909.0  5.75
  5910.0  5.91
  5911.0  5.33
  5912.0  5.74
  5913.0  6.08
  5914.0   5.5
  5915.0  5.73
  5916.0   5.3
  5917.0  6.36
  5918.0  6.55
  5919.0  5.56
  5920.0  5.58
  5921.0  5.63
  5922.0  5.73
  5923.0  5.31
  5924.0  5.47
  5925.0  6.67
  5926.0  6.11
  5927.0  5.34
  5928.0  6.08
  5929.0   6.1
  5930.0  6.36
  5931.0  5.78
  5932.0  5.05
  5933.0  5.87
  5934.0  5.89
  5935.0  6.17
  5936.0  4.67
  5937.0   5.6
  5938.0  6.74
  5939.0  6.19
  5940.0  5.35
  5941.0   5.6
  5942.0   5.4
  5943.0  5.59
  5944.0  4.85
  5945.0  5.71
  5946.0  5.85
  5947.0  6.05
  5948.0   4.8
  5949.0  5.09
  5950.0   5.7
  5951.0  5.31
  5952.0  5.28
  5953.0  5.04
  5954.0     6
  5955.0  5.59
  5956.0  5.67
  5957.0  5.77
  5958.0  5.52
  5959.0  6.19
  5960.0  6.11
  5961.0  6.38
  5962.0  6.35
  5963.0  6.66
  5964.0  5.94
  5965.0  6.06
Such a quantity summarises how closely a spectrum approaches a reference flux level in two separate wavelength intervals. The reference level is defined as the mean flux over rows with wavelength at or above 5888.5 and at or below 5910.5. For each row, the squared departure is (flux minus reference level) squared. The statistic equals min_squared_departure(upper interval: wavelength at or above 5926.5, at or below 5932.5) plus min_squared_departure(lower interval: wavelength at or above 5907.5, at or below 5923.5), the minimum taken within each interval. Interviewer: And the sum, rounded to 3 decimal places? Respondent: 0.025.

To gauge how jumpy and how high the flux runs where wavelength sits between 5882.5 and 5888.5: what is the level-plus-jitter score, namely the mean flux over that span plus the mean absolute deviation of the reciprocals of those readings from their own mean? 5.72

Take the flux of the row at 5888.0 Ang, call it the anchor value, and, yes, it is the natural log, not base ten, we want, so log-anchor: 1.68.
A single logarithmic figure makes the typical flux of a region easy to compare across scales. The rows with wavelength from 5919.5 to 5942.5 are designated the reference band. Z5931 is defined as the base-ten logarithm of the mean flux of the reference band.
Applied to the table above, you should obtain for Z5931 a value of 0.761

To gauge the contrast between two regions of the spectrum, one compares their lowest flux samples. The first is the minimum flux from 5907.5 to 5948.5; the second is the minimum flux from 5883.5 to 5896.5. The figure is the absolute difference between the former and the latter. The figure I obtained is 0.140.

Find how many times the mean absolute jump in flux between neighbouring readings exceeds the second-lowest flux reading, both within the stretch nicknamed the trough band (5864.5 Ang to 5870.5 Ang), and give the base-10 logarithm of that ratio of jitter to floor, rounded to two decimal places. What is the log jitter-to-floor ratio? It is -1.14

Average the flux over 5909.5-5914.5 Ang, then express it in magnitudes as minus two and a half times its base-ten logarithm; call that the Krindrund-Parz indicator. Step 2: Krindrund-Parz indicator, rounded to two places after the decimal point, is -1.89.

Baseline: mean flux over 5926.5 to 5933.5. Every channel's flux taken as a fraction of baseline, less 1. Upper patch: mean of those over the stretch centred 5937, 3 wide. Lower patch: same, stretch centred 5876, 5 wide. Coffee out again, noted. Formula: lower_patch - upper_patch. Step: 0.20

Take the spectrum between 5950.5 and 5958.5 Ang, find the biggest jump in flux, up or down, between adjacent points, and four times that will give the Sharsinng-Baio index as 3.8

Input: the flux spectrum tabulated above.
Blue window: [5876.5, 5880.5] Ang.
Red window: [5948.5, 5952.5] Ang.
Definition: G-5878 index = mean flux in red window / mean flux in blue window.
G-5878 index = 0.90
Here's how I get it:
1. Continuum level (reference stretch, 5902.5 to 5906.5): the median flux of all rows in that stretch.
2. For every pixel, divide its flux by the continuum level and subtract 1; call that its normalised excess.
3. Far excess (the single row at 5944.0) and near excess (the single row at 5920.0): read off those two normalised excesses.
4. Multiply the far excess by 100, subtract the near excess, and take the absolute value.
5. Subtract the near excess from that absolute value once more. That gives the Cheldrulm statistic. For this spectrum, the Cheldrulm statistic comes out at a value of 17.7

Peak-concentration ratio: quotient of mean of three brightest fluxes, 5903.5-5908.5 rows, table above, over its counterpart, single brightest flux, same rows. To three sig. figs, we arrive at 0.954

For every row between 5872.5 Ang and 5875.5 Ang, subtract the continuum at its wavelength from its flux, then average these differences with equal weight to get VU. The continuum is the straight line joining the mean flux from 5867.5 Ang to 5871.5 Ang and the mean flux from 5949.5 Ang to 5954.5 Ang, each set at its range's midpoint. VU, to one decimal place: 1.1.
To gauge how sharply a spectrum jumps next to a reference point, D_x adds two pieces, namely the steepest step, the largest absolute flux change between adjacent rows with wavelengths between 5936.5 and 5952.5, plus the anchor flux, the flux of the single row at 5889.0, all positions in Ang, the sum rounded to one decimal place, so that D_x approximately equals 6.3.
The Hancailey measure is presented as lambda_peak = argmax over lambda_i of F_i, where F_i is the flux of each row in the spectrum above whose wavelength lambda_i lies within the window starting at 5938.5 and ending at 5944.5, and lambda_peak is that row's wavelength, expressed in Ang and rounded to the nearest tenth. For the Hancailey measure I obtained 5939.0 Ang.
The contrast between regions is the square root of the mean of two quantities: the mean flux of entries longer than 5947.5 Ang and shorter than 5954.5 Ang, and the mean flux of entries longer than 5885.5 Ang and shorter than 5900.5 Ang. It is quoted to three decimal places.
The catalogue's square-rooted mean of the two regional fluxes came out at 2.319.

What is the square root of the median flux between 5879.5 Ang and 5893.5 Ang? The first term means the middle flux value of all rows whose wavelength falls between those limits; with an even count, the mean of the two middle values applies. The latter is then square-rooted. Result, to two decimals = 2.34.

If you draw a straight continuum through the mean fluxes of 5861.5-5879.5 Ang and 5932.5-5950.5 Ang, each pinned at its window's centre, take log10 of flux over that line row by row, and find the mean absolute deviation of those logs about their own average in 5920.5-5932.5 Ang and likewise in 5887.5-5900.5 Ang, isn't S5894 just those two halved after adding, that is 0.031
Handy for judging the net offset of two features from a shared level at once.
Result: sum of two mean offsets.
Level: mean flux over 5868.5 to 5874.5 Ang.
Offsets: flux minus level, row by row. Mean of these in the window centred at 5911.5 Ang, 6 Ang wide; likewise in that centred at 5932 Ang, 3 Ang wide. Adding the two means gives -1.27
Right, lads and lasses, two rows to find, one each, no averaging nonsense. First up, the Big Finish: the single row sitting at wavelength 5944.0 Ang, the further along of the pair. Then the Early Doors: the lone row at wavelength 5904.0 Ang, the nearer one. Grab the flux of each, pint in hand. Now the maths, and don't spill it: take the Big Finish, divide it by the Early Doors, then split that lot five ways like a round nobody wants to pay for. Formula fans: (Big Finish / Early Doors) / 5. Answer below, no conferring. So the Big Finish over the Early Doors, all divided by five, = 0.183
